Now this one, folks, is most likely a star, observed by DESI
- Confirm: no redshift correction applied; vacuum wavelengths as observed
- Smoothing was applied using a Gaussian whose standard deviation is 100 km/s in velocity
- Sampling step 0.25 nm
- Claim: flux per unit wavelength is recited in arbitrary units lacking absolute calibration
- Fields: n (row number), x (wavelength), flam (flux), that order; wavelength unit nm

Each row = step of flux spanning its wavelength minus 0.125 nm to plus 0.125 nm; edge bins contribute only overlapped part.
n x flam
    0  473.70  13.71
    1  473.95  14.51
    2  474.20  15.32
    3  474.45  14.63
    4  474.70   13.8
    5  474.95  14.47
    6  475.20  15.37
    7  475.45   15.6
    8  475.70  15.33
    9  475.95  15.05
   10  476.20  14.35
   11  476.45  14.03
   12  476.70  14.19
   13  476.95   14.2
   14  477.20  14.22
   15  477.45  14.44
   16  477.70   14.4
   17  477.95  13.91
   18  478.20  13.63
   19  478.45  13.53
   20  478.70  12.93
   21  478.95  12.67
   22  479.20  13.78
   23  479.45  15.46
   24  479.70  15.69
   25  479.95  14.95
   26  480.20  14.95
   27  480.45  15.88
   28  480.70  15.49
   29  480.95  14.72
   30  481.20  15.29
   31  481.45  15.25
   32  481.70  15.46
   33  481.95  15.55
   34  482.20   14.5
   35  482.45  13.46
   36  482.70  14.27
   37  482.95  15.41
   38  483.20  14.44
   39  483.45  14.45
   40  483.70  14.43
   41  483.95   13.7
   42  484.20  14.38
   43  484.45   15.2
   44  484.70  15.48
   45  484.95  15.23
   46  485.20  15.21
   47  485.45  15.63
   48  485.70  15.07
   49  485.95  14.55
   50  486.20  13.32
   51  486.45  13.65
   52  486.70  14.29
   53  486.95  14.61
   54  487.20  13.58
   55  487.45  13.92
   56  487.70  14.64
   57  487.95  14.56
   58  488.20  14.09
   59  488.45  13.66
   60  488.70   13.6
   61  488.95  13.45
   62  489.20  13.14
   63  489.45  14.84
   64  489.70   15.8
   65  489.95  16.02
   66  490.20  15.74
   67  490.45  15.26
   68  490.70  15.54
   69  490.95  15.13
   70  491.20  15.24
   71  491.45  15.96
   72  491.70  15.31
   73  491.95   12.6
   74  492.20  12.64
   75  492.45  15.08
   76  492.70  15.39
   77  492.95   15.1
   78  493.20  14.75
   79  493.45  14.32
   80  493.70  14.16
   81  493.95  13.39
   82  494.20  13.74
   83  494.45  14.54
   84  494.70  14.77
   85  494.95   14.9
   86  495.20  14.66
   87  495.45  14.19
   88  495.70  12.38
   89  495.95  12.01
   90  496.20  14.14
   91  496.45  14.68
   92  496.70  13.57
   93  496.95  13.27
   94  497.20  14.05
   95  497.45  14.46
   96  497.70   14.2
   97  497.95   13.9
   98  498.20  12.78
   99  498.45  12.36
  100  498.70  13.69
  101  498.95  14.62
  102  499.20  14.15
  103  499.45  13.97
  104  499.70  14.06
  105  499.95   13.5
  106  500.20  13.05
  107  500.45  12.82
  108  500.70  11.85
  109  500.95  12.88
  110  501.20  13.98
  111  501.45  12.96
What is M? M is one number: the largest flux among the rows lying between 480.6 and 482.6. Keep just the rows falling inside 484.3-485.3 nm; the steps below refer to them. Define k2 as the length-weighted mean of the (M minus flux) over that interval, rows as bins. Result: 0.3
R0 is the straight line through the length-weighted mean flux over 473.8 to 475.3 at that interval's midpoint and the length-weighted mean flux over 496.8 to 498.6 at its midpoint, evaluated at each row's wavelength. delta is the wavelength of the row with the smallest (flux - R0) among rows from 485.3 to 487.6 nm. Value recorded 486.20 nm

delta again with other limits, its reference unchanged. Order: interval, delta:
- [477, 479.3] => 478.95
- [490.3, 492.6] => 491.95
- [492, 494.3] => 492.20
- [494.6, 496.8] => 495.95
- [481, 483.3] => 482.45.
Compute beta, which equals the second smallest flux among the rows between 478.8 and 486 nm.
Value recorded 13.46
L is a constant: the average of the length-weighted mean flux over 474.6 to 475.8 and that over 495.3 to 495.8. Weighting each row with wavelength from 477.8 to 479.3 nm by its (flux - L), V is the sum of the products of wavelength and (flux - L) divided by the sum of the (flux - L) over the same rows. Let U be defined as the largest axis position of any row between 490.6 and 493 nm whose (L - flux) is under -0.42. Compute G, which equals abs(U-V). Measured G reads 14.26 nm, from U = 492.95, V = 478.69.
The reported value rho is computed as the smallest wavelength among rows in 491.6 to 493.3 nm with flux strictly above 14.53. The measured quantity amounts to 491.70 nm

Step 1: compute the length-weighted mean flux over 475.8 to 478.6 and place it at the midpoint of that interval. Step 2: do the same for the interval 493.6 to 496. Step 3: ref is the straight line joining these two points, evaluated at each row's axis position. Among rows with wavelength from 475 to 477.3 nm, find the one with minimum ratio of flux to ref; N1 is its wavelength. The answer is 476.45 nm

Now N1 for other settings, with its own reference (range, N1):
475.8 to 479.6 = 478.95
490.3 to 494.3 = 491.95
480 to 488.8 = 486.20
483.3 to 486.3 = 486.20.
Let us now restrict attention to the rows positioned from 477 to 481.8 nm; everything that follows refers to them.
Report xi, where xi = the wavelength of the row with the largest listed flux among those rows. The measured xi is 480.45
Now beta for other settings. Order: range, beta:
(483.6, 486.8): 13.65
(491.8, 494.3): 12.64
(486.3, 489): 13.58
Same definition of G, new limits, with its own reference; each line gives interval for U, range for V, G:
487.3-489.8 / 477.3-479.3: 10.87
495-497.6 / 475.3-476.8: 20.78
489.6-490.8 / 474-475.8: 15.59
